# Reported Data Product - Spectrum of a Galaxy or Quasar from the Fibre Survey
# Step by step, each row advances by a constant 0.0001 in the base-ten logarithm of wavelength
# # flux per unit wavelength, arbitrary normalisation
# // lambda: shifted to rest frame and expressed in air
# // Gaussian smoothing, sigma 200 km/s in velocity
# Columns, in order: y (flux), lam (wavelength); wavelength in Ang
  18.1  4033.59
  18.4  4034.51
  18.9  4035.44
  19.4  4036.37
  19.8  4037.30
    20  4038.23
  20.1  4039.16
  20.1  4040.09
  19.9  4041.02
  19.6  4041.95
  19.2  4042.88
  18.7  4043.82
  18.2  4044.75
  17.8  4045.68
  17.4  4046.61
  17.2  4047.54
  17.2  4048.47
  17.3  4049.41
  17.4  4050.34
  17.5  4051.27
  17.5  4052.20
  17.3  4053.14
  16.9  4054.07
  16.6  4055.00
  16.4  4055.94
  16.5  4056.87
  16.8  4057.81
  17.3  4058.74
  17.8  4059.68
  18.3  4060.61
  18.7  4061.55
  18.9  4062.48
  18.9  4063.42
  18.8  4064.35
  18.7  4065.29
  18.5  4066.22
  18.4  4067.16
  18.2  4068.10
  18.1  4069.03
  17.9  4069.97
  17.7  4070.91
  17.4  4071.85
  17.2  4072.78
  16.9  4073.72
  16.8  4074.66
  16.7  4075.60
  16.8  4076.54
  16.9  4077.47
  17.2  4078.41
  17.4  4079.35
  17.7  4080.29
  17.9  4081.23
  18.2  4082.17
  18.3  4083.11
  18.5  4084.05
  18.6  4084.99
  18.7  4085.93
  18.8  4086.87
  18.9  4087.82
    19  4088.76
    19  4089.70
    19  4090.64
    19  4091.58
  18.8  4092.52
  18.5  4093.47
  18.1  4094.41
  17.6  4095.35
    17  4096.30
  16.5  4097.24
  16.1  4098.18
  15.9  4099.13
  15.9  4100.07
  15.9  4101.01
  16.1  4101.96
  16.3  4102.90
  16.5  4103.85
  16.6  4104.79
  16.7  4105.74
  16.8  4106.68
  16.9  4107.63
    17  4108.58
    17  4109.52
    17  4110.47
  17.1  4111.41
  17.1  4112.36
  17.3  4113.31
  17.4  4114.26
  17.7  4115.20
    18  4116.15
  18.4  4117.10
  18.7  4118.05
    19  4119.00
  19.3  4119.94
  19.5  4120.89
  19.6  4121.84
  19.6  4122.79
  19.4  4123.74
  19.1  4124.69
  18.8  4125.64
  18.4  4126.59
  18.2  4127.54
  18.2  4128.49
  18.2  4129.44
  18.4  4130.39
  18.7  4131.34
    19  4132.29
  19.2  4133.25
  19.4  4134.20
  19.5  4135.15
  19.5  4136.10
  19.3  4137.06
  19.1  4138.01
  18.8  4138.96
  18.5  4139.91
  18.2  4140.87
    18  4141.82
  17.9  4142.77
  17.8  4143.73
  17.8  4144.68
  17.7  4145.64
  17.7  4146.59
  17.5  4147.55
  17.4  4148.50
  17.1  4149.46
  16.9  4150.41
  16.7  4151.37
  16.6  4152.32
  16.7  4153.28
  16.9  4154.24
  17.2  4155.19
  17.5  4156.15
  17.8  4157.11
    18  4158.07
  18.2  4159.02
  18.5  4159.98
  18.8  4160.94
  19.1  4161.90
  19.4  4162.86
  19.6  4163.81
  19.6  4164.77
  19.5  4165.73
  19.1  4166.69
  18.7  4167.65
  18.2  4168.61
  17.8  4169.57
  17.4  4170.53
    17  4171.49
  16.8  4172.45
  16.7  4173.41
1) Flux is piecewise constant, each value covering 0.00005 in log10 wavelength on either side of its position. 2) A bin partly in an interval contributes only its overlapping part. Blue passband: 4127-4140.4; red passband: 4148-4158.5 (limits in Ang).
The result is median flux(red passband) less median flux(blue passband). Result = -1.80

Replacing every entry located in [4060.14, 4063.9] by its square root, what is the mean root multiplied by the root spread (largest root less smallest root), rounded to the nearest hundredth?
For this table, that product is 0.30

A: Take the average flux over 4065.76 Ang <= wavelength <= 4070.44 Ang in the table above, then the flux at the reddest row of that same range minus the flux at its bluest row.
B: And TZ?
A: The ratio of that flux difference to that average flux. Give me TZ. -0.033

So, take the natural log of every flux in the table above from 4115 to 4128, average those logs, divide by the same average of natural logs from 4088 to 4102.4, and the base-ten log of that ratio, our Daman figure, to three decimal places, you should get 0.011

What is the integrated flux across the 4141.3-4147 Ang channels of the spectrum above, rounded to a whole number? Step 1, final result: 102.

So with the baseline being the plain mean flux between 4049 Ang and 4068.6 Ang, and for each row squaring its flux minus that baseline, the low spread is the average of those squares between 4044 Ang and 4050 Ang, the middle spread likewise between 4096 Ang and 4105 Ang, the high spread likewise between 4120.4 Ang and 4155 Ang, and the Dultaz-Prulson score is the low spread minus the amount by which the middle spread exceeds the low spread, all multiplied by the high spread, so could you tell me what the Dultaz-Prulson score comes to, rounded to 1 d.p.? -2.2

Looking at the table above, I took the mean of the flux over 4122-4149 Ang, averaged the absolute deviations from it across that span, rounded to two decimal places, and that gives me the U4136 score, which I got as 0.59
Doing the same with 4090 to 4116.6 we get 0.72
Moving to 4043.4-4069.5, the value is 0.67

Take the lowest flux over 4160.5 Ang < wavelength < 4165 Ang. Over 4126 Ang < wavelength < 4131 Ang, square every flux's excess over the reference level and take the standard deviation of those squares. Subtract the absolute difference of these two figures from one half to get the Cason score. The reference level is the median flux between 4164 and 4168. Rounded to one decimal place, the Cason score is -18.1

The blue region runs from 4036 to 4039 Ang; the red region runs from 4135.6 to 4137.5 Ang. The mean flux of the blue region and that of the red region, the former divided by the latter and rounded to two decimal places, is 1.02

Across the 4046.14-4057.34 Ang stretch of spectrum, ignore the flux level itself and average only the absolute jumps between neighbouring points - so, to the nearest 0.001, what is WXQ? 0.155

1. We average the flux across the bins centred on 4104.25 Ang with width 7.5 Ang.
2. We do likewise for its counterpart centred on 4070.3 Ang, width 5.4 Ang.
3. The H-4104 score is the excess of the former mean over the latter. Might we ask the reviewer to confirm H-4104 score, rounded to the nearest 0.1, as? -1.3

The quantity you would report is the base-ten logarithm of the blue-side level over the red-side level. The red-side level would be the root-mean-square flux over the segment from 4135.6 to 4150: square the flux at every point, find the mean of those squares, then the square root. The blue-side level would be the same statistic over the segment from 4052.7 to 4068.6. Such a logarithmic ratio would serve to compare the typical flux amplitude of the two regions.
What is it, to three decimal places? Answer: -0.008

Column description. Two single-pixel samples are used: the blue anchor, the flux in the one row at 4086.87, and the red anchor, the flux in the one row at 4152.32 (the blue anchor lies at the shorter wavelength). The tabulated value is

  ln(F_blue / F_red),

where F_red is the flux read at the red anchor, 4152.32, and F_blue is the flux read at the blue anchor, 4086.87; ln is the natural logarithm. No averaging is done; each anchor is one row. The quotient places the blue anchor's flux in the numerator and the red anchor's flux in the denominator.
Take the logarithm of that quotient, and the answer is 0.12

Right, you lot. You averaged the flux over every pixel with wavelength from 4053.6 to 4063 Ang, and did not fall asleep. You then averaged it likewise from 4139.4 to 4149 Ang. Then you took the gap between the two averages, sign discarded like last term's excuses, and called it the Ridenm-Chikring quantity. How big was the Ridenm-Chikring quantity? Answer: 0.4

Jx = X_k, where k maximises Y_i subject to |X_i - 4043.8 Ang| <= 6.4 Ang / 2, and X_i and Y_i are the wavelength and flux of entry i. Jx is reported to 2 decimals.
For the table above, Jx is 4041.02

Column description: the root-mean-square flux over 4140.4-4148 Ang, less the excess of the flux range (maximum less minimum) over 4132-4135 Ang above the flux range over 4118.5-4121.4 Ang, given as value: 17.9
